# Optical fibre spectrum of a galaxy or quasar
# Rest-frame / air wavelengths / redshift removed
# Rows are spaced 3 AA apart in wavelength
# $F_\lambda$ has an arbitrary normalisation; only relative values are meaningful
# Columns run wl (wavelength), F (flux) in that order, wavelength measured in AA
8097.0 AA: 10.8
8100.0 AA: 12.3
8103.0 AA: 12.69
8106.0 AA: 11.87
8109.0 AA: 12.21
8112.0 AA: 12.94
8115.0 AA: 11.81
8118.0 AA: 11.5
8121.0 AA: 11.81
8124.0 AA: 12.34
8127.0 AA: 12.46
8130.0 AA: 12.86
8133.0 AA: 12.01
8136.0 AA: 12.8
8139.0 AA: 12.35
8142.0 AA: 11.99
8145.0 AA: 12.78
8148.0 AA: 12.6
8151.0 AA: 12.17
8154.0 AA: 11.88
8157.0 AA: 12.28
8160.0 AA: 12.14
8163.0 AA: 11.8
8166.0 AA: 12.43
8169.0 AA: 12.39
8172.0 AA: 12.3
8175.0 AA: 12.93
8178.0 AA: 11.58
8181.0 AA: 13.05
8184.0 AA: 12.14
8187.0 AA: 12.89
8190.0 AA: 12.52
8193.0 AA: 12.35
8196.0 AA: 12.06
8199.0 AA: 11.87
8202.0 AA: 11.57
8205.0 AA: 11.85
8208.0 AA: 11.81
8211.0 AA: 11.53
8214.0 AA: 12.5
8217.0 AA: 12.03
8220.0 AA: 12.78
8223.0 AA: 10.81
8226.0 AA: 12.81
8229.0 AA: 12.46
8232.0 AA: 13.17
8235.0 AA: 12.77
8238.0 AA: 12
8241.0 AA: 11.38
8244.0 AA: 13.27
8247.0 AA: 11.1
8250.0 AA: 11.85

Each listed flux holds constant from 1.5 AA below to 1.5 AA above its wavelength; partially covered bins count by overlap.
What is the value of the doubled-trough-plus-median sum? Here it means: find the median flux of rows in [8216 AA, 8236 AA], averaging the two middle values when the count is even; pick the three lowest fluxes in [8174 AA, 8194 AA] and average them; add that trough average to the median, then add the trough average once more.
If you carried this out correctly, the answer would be 36.8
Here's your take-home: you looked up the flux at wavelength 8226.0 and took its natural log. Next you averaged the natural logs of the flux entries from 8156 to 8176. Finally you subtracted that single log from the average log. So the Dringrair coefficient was -0.04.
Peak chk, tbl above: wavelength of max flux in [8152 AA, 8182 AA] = 8181.0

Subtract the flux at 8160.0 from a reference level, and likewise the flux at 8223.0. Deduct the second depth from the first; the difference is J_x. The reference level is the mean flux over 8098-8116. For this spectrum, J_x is -1.33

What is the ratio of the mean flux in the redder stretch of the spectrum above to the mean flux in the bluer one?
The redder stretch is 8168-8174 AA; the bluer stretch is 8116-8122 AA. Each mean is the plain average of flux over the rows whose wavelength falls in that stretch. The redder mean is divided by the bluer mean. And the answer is 1.06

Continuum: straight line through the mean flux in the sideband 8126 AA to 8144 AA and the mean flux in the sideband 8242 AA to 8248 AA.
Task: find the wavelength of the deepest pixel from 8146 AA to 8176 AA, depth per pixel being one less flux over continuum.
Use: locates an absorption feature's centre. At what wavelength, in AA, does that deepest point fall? 8163.0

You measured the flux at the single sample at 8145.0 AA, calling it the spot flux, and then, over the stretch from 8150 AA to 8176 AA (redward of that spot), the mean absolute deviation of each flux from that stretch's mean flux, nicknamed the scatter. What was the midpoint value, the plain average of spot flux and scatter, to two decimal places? 6.51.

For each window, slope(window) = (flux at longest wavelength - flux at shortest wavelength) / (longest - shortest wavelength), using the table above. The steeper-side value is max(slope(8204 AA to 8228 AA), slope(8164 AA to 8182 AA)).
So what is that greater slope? 0.046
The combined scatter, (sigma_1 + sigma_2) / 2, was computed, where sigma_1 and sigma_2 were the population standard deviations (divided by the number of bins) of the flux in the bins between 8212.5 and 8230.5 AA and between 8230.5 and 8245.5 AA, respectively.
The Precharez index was 0.70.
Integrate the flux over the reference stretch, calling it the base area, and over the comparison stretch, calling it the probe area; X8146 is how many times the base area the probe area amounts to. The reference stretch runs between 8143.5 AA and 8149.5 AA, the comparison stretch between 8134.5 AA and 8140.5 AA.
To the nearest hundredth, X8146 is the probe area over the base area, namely 0.99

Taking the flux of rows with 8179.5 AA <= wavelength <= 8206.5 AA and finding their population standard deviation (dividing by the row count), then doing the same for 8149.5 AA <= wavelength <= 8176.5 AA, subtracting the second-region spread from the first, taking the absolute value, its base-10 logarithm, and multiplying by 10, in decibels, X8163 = -8.1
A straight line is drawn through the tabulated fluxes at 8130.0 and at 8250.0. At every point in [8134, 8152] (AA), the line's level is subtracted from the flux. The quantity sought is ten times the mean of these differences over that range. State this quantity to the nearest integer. -3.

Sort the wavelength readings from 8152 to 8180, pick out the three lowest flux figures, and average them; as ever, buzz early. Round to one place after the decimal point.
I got 11.8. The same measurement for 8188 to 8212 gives 11.6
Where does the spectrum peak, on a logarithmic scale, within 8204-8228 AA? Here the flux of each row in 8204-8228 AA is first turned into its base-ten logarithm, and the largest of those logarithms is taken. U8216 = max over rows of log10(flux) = 1.11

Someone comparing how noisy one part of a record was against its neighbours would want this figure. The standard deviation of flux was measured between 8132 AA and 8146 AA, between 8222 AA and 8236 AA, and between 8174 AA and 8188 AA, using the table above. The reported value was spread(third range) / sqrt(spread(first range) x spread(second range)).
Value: 1.05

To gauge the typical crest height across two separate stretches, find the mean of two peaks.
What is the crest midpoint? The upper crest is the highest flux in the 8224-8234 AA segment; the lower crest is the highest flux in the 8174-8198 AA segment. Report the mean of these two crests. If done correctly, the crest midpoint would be 13.11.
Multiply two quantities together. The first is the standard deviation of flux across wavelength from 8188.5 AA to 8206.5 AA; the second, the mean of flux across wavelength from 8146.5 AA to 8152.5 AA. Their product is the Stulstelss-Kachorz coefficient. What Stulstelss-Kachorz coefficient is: 4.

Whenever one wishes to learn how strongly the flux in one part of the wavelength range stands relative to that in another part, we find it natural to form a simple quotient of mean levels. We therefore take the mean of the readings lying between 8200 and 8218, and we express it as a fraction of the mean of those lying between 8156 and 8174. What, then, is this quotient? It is 0.97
